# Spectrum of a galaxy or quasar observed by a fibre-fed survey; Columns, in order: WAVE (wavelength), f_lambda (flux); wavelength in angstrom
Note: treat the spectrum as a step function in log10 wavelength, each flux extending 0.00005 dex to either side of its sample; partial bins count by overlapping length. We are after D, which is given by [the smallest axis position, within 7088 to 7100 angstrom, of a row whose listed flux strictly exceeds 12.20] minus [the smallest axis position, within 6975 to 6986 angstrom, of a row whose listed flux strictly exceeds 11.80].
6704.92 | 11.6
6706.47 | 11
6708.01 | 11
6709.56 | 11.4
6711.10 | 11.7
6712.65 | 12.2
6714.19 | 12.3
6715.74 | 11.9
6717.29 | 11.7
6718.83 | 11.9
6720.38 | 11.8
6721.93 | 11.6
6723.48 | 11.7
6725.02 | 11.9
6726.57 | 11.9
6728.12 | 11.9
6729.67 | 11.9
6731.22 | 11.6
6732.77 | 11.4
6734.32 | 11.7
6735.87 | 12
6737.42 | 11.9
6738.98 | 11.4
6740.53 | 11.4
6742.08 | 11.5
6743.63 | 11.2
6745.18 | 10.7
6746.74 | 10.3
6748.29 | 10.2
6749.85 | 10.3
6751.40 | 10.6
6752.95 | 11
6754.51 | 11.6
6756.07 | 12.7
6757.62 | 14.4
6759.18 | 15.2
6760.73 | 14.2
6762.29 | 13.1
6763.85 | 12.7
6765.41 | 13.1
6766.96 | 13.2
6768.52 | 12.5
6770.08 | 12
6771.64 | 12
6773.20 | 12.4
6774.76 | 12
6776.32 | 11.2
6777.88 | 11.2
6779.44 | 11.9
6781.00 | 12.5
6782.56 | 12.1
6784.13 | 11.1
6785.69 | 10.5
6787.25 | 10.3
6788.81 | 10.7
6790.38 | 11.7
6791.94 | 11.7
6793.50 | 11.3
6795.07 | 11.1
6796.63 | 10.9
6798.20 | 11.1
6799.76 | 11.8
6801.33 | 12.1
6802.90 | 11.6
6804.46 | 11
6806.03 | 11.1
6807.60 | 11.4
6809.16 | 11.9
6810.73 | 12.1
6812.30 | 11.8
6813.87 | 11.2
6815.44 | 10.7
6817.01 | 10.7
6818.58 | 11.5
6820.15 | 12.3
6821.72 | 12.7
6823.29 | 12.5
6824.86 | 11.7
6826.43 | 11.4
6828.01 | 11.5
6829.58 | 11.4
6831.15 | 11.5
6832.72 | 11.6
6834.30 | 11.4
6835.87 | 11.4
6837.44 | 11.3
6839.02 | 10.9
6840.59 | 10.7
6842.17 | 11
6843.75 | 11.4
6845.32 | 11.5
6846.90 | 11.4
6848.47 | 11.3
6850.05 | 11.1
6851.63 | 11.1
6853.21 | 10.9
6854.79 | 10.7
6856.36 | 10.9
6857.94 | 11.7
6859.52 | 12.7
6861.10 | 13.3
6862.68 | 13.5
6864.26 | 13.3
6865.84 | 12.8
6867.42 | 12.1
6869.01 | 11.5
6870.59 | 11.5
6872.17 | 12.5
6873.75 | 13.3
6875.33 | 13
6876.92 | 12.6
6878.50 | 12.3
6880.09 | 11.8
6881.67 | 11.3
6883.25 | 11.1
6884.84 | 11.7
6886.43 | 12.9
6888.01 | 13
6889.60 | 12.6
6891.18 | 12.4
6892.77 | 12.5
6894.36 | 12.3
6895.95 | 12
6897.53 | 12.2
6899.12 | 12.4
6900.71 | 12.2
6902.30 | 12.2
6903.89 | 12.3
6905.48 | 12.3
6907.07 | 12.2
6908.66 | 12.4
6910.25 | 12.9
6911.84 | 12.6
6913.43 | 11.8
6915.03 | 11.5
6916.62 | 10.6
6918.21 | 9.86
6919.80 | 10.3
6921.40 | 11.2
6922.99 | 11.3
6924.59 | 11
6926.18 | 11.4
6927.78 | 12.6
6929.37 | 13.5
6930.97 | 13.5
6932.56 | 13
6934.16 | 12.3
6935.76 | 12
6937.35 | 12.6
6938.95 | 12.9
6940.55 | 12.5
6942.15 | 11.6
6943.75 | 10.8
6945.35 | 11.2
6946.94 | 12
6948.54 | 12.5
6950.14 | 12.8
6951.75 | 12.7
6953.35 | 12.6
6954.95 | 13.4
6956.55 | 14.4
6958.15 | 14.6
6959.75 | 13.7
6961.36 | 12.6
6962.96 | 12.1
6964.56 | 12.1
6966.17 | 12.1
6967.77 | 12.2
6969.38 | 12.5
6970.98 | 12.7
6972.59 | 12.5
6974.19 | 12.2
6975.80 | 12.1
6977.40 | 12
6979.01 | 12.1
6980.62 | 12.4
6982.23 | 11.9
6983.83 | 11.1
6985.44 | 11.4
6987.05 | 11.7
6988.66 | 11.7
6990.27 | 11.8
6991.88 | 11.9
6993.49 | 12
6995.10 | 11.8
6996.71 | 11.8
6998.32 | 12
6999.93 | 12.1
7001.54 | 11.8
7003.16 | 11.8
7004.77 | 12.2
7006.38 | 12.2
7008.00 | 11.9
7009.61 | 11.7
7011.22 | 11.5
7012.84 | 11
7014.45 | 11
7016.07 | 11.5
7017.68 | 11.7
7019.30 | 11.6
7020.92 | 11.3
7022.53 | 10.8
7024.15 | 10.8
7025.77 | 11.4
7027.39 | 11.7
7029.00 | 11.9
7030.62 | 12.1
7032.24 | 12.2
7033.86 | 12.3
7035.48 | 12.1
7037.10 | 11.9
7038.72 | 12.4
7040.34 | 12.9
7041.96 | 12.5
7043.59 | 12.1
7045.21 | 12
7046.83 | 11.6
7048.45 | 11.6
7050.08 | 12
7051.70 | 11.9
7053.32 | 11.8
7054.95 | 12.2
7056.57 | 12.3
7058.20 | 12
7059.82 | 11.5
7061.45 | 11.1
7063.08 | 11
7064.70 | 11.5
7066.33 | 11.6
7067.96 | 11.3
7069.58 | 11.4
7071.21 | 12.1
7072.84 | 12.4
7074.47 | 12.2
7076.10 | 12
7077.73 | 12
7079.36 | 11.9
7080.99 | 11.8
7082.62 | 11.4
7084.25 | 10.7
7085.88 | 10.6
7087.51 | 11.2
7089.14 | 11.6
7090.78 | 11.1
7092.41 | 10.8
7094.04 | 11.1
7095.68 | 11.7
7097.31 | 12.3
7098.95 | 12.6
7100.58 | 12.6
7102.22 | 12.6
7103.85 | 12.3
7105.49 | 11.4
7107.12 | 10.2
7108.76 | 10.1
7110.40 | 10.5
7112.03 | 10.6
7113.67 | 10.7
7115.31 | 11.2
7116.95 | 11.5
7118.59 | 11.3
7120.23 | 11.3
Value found 121.5 angstrom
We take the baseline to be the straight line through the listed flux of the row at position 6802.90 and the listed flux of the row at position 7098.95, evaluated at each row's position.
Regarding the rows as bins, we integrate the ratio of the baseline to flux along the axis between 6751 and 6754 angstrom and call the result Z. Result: 3.15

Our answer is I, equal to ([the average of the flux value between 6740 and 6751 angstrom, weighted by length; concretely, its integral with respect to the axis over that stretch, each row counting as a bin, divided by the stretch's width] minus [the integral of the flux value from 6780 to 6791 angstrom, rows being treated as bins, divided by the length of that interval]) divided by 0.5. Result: -1.0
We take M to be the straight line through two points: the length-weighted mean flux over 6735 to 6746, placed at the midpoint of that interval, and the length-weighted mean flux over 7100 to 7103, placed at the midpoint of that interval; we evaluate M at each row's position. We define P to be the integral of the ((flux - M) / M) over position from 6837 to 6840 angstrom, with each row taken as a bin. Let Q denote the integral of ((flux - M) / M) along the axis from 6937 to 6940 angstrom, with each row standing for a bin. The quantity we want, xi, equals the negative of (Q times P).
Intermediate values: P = -0.18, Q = 0.17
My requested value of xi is 0.030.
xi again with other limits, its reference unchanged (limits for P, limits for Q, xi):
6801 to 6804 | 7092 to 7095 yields 0.008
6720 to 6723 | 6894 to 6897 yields -0.004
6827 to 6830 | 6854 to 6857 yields -0.017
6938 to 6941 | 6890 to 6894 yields -0.029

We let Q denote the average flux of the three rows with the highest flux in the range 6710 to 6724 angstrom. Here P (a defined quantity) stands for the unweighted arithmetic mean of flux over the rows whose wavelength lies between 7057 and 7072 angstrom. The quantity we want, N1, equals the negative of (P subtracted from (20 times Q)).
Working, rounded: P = 11.50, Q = 12.1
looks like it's -231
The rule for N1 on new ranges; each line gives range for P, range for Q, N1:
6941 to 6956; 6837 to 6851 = -216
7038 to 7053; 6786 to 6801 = -223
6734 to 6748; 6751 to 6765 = -281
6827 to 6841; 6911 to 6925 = -228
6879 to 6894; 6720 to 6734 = -226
